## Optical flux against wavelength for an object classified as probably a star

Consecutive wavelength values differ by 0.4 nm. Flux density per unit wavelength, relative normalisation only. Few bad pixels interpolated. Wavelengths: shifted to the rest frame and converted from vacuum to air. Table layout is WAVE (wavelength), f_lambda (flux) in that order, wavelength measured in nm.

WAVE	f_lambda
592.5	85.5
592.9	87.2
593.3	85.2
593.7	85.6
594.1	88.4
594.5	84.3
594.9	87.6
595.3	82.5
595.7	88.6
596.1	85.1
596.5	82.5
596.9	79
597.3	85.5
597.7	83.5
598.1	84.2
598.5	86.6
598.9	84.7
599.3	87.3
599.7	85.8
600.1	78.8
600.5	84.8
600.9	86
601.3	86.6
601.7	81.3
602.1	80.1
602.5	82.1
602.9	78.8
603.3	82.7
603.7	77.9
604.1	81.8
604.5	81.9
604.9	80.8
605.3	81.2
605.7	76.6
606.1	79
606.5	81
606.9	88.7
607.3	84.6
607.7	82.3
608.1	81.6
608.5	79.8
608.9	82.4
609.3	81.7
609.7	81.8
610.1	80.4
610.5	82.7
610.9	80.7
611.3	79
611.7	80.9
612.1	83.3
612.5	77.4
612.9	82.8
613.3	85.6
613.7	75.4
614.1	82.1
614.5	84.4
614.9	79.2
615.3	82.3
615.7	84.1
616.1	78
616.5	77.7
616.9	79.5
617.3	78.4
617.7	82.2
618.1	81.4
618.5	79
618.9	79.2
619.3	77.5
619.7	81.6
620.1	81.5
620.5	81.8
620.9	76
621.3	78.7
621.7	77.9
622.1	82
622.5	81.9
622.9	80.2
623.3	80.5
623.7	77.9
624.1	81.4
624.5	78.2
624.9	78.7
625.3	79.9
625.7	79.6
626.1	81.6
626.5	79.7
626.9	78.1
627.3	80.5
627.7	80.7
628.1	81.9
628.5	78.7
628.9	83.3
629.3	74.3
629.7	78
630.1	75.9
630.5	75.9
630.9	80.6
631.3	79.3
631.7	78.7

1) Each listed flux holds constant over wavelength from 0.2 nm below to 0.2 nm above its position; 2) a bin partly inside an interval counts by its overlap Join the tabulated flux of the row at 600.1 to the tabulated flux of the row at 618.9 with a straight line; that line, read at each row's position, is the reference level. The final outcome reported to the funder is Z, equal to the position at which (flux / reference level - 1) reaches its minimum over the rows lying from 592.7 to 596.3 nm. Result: 595.3 nm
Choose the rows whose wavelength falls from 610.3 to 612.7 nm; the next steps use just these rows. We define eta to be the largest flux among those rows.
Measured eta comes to 83.3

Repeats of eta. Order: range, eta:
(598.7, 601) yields 87.3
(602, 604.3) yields 82.7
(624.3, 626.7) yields 81.6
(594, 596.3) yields 88.6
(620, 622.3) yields 82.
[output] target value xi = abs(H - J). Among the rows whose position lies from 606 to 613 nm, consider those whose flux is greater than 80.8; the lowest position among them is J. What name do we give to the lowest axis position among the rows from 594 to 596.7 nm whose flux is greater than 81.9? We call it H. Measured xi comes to 12.40 nm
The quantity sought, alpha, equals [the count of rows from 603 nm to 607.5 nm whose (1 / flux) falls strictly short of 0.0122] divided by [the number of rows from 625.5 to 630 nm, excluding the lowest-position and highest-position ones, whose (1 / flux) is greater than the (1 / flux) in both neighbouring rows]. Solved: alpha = 1.0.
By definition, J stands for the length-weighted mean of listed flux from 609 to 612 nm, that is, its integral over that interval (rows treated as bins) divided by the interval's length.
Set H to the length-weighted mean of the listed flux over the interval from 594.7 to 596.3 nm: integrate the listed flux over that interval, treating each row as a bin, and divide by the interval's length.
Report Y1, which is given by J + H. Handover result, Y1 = 167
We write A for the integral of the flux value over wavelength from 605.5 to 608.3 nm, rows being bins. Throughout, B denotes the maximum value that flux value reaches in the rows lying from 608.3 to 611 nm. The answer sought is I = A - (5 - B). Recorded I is 307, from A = 230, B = 82.7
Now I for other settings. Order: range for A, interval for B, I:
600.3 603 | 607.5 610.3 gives 301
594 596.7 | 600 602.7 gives 312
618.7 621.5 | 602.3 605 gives 300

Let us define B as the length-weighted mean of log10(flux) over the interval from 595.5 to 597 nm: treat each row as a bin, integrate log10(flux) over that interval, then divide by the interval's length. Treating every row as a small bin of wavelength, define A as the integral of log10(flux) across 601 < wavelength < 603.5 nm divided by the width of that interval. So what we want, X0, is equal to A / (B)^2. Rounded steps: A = 1.91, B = 1.92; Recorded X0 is 0.517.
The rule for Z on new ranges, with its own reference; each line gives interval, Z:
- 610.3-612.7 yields 612.5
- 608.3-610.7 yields 608.5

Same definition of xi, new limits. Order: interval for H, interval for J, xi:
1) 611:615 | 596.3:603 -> 15.60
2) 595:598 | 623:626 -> 28.80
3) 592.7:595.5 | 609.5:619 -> 16.80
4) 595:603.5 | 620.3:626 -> 25.20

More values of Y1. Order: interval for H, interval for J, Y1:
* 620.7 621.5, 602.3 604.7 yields 158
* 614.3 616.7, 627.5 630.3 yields 160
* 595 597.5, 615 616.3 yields 165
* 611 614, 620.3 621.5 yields 160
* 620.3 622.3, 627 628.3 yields 160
